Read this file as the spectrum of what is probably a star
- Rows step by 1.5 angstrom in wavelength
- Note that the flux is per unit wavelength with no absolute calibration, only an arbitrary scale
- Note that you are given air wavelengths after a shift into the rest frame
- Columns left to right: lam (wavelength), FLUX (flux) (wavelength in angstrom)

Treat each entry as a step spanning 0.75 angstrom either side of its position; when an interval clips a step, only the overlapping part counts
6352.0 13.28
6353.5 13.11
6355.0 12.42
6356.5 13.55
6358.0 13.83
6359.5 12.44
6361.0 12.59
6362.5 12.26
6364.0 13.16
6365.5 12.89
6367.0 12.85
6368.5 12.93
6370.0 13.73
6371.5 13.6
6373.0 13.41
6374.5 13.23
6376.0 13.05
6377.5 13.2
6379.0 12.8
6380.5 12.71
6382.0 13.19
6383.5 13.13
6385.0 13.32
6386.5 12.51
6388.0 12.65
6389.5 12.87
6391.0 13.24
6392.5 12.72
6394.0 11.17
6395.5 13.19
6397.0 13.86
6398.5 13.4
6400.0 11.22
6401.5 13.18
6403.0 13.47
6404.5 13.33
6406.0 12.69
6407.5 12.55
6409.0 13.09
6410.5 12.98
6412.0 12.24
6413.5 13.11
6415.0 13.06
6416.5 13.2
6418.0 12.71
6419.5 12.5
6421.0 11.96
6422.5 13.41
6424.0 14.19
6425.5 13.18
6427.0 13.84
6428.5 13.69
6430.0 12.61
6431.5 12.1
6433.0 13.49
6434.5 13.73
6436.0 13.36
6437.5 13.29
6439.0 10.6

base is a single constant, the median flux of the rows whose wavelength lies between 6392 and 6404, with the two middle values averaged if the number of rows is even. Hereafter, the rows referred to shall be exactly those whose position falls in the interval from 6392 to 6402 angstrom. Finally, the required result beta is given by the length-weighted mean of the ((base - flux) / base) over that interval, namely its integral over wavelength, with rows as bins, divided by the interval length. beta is 0.04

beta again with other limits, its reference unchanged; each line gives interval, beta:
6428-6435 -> 0.01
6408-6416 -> 0.02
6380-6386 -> 0.01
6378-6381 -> 0.03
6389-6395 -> 0.05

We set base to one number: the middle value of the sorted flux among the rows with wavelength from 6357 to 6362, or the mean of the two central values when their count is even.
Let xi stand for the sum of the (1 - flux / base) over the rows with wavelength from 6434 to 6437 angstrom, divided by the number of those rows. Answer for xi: -0.08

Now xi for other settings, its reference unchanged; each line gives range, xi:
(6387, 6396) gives 0.00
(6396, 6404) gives -0.03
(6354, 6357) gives -0.03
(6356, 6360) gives -0.05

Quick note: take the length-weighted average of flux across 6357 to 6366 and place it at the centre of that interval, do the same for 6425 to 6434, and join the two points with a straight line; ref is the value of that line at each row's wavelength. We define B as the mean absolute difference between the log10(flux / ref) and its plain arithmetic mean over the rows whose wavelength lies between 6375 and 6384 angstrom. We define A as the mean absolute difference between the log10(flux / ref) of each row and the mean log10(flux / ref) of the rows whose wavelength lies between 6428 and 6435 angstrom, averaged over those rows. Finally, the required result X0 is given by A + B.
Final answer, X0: 0.026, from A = 0.0205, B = 0.006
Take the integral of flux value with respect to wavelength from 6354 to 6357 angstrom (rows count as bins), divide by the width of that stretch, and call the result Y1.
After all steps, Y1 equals 12.9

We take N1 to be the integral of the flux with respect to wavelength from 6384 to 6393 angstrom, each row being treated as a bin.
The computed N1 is 116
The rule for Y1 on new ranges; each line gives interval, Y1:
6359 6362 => 12.5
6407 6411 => 12.9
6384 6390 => 12.8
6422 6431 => 13.5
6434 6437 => 13.5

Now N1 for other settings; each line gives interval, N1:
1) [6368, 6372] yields 54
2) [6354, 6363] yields 116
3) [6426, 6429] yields 41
